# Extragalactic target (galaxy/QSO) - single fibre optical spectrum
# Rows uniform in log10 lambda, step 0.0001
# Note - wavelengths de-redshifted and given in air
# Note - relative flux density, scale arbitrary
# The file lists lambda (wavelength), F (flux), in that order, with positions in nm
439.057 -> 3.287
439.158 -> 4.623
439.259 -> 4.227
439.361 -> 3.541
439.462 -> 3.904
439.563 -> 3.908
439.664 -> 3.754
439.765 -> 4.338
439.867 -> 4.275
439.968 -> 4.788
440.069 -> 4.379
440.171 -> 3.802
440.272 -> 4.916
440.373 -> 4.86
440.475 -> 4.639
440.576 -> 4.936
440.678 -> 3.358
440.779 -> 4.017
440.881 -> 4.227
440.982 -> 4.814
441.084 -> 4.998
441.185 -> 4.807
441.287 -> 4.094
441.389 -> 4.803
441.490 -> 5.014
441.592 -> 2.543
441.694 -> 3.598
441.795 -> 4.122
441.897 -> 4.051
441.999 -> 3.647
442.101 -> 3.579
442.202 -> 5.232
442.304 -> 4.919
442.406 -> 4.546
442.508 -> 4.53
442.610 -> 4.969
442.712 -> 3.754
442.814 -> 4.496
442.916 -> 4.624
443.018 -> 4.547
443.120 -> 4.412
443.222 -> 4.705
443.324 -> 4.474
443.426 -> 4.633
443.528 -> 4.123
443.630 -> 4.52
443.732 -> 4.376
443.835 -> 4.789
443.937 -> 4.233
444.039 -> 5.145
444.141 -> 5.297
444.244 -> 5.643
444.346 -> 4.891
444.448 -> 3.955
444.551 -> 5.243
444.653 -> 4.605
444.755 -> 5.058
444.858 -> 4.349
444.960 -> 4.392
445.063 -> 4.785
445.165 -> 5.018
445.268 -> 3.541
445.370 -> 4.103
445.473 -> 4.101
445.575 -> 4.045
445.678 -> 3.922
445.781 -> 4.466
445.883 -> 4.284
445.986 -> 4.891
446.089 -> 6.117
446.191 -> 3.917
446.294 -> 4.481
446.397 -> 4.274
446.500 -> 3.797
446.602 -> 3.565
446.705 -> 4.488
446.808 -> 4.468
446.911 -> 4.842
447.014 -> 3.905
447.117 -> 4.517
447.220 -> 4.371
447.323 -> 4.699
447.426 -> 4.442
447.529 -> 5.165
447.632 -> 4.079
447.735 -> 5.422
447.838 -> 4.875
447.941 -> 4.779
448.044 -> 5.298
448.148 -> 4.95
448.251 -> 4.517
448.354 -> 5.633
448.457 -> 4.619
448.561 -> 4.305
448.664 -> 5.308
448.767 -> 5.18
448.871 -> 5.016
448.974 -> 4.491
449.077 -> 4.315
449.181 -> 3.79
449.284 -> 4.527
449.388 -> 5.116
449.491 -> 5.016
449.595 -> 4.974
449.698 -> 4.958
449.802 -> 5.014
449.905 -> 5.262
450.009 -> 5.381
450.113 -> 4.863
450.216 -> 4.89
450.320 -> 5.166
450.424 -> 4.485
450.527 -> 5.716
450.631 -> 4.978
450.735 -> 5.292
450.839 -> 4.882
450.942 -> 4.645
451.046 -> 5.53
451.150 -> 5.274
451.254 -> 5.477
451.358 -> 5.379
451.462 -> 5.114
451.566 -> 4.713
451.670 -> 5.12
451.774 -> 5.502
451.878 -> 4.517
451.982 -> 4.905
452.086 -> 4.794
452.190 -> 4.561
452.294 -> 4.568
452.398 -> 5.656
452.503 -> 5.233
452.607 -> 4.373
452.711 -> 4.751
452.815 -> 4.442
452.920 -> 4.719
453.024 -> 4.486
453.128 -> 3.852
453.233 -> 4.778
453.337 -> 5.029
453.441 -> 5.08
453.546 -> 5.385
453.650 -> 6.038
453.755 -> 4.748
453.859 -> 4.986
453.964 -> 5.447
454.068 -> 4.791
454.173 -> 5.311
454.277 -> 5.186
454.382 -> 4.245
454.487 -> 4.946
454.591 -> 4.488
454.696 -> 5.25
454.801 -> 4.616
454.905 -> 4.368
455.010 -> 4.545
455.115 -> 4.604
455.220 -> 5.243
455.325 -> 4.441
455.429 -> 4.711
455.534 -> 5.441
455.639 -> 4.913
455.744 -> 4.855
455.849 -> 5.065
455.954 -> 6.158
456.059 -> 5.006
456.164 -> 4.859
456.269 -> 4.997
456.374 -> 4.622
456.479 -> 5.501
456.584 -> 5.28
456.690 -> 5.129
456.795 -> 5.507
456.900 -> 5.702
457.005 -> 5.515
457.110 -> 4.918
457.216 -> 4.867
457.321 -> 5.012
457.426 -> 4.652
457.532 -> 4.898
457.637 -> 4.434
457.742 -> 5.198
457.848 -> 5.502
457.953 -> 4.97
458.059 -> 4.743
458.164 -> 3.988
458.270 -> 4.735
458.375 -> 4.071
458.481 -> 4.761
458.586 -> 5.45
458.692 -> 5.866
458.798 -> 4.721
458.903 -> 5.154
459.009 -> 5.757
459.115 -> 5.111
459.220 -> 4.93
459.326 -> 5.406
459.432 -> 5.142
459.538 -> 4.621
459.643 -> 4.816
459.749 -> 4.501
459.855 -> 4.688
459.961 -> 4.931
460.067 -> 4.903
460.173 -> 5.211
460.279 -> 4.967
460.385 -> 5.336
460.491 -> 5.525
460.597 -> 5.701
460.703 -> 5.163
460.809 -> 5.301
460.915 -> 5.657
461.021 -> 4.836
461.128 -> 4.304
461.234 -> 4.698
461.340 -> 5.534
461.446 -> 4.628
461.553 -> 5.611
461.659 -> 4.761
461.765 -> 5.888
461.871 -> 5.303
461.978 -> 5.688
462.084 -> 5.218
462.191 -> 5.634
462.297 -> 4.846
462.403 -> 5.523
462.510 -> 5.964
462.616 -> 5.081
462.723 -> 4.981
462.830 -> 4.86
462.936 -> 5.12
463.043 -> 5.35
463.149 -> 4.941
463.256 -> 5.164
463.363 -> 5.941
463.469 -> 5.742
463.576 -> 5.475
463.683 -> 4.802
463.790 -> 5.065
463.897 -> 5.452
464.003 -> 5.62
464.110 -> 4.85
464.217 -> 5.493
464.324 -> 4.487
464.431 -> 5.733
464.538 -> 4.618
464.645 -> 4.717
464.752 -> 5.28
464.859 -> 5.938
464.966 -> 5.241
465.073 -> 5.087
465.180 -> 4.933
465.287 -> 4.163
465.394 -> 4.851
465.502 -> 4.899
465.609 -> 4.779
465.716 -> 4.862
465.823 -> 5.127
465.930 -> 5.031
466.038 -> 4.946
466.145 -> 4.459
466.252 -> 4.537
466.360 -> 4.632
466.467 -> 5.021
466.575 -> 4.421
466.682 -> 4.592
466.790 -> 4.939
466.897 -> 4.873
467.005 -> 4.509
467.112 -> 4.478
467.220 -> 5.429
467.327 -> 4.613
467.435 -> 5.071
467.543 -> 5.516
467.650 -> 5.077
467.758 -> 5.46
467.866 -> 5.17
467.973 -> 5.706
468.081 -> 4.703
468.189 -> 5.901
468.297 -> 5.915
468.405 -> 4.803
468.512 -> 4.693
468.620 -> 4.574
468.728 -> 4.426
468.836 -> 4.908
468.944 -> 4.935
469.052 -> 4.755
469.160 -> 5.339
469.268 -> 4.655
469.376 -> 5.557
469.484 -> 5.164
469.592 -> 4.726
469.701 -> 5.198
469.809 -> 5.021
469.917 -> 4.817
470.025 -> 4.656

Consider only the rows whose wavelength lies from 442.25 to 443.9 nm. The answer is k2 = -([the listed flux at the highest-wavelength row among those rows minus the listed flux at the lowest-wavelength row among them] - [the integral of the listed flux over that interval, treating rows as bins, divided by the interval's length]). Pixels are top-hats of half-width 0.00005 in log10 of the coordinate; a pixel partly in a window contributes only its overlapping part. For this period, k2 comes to 4.7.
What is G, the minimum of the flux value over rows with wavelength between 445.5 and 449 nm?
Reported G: 3.565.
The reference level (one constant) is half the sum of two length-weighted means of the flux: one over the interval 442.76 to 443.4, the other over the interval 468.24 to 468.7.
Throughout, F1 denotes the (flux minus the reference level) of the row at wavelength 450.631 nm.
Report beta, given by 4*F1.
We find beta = 0.9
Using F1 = 0.22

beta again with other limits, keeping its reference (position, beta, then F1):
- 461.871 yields 2.2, 0.54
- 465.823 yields 1.5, 0.37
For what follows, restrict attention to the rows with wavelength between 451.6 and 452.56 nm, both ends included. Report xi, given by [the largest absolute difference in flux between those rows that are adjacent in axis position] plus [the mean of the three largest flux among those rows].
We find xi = 6.6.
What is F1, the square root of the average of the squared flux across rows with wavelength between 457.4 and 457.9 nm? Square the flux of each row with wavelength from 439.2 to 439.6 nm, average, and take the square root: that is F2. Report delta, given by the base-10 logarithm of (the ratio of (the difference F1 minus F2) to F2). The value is -0.6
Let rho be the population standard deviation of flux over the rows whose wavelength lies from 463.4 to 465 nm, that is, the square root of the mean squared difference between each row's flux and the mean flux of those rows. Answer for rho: 0.44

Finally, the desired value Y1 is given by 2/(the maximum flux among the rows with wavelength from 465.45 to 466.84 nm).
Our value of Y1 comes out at 0.390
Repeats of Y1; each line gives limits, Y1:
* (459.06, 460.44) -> 0.370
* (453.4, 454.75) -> 0.331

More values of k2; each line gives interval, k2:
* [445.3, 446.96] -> 3.6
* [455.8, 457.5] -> 5.6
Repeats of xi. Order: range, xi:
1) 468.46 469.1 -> 5.3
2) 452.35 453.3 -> 6.1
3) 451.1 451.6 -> 5.8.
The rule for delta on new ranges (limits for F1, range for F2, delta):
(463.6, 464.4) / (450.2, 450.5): -1.3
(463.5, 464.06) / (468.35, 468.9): -0.9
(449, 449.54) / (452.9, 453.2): -1.3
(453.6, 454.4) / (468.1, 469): -1.9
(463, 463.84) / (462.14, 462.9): -2.1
